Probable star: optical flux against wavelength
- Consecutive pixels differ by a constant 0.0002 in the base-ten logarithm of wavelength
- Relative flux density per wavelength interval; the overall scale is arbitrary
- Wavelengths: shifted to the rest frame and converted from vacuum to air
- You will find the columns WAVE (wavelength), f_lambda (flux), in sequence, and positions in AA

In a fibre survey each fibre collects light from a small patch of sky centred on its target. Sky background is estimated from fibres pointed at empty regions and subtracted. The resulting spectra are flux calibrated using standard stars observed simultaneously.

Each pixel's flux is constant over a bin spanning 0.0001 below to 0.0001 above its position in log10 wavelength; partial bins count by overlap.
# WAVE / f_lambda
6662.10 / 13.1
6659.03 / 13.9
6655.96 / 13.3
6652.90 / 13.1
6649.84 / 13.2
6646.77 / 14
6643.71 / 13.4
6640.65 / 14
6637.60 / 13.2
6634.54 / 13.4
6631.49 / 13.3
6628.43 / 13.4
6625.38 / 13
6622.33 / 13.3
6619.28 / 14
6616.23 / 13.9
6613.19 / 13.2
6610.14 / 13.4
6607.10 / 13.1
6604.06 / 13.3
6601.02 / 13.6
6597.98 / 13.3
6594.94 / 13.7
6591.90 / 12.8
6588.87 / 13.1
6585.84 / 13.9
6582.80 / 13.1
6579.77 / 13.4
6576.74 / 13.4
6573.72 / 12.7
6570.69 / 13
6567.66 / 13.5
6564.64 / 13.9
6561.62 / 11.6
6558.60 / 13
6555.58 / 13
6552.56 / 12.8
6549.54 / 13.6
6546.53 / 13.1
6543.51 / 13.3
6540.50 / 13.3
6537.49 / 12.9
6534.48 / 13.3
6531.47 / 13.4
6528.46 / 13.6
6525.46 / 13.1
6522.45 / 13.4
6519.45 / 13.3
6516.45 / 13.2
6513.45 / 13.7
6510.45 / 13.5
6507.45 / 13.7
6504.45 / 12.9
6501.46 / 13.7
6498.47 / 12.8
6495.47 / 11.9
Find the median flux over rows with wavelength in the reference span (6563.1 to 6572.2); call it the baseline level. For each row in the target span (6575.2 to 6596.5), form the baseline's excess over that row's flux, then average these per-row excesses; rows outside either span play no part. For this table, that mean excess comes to 0.16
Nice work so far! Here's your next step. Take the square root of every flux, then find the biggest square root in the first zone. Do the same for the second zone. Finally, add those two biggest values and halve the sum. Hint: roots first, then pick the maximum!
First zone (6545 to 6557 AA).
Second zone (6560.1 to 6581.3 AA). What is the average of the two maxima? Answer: 3.71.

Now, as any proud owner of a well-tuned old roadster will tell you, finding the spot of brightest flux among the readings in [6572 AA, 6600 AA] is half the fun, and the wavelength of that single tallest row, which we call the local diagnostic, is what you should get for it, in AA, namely 6585.84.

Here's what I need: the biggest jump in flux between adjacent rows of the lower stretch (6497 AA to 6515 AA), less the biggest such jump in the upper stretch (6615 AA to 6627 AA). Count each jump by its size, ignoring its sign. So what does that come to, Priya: 0.20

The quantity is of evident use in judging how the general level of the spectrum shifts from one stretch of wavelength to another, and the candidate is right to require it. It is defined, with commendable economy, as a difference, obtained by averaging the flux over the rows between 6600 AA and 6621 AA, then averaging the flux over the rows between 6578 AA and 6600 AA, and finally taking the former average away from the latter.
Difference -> -0.17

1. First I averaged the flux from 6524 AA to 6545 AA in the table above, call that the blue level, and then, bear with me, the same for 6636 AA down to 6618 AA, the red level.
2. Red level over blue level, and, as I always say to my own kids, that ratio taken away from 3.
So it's 1.99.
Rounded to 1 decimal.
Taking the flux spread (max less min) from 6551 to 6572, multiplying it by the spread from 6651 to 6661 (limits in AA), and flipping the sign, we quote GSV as -1.8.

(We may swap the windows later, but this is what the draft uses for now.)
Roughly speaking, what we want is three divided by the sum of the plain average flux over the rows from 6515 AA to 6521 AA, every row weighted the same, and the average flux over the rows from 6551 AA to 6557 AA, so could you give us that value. 0.115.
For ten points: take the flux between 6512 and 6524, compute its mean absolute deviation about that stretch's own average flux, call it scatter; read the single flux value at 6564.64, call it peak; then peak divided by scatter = 93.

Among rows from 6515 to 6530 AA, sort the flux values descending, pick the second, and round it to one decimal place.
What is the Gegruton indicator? 13.4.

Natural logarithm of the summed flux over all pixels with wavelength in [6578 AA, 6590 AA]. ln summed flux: 3.98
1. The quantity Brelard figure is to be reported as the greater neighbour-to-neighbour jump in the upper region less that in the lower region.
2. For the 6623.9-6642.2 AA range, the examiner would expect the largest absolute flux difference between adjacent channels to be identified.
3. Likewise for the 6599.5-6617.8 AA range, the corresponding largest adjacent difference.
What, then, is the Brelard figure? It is 0.10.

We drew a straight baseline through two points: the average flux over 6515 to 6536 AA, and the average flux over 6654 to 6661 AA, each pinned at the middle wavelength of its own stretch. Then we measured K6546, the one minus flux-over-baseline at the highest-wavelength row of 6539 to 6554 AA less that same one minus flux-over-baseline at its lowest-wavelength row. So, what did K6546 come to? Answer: 0.039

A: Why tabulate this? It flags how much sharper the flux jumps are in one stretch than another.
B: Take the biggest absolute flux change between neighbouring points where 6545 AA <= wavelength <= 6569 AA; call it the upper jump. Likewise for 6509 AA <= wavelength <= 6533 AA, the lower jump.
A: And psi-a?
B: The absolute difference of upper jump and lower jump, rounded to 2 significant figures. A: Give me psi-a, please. 1.8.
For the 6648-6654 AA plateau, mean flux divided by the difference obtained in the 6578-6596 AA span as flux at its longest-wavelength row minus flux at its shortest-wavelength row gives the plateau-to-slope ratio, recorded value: 44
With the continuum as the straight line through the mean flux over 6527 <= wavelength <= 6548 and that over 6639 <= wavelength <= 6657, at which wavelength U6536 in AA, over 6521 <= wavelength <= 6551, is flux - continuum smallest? 6537.49 AA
